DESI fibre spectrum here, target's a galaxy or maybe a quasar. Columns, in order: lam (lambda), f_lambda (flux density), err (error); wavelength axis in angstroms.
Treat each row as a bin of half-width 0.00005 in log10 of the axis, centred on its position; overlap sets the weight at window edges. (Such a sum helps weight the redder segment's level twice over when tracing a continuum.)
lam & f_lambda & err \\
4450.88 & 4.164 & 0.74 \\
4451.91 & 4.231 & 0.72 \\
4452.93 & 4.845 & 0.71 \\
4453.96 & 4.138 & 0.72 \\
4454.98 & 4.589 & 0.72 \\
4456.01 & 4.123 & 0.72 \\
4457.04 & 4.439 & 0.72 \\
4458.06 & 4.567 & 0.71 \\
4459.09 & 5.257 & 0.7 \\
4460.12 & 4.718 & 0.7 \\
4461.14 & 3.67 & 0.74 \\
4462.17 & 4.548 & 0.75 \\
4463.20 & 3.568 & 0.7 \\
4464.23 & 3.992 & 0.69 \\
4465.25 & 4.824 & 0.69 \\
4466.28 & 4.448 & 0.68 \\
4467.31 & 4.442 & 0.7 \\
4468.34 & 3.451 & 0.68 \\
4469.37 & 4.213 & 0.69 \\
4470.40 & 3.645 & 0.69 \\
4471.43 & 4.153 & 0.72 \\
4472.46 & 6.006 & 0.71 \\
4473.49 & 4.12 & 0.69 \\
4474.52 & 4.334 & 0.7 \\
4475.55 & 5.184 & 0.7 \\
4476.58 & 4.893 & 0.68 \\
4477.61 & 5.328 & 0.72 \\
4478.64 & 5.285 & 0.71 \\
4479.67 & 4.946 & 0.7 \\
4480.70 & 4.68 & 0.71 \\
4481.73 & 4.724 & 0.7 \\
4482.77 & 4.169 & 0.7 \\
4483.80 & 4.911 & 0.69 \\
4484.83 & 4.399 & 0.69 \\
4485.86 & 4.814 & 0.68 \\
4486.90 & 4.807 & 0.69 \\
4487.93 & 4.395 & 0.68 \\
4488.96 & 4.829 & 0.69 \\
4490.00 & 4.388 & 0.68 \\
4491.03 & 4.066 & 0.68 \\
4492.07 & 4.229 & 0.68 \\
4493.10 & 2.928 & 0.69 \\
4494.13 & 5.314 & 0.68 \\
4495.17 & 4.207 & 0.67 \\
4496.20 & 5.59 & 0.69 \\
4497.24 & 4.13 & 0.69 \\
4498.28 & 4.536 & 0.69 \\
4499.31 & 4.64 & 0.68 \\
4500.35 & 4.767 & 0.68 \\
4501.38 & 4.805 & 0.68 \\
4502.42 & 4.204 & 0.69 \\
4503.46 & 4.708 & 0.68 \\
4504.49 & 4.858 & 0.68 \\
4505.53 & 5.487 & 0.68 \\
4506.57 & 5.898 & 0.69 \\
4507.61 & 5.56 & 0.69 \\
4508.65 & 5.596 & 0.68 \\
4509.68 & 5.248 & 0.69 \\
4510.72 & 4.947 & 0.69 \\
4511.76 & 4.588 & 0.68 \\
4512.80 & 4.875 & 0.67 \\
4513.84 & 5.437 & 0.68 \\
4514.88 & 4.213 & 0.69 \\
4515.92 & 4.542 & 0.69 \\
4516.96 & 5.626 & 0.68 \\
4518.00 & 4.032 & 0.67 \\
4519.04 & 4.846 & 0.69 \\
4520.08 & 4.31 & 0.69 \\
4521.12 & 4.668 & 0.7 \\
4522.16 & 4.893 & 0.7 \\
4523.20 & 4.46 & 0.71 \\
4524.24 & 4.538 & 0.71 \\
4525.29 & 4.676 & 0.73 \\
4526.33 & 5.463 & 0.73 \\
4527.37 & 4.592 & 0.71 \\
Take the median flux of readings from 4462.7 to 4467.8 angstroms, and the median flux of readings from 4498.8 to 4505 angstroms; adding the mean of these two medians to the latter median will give 9.3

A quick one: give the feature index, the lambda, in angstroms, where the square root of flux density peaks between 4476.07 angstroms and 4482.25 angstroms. 4477.61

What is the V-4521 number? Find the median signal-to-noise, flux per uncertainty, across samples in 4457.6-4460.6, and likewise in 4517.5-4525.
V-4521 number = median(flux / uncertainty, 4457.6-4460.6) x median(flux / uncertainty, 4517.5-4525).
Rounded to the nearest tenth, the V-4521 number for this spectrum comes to 43.1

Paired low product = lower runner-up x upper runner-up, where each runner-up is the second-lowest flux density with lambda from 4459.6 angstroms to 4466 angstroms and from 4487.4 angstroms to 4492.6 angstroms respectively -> 15.5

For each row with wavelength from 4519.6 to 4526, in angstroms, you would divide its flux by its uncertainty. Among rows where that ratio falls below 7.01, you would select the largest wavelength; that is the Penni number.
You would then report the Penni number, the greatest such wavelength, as 4525.29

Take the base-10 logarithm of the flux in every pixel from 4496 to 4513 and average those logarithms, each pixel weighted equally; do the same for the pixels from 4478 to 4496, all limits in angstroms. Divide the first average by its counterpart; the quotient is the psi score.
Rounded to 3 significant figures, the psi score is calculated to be 1.06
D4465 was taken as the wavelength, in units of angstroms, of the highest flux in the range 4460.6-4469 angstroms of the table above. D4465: 4465.25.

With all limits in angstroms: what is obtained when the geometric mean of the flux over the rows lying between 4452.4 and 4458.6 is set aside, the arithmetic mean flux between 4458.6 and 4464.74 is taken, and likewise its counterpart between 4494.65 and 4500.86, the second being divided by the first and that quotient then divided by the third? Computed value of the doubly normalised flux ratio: 0.208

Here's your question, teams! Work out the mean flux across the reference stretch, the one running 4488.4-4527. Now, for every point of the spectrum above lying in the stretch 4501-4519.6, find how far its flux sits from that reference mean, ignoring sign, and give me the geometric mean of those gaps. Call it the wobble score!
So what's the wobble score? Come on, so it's 0.31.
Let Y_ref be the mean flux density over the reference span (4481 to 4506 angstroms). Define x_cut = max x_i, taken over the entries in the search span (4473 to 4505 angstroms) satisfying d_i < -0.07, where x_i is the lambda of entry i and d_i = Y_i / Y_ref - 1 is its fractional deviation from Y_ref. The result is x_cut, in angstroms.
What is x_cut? 4502.42 angstroms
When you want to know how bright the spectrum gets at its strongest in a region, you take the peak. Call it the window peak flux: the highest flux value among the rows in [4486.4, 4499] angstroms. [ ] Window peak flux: 5.59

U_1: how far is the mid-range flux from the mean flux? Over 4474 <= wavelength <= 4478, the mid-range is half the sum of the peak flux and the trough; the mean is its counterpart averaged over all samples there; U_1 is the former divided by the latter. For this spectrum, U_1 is 0.98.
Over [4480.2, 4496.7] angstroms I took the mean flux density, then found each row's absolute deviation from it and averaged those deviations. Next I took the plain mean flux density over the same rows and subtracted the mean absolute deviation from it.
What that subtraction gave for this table 4.10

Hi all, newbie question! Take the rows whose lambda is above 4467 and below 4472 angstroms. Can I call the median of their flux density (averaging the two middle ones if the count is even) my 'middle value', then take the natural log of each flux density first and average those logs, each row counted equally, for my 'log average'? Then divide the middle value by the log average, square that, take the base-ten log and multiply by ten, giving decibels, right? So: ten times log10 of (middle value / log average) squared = 9.6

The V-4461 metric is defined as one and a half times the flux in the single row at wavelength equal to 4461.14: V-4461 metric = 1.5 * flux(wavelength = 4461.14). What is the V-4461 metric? 5.5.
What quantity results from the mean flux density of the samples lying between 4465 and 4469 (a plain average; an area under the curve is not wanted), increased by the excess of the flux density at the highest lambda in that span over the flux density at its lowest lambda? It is 2.9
